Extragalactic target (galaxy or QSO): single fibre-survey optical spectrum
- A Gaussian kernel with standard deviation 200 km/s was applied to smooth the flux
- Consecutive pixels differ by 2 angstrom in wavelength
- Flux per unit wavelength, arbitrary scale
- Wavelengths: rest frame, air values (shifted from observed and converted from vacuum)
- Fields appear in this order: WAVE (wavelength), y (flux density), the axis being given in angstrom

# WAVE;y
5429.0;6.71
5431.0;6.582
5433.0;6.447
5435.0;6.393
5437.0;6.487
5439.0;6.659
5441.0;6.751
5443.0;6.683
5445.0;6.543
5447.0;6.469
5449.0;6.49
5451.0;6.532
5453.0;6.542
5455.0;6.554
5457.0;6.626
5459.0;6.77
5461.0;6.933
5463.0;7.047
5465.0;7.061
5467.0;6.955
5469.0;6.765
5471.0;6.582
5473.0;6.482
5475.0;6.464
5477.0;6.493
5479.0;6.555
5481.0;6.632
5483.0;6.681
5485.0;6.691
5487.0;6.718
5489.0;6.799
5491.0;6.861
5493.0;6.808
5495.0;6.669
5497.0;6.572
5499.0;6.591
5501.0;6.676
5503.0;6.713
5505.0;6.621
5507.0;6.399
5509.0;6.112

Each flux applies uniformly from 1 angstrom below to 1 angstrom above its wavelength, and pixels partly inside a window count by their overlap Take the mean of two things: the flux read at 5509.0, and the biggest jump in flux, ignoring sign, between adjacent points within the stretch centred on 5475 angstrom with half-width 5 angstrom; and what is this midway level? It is 3.11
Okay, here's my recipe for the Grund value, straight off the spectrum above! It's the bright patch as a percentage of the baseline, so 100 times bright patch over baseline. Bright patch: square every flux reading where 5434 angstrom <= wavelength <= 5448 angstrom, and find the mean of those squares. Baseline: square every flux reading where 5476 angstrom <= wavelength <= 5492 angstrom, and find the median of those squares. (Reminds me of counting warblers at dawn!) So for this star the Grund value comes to 97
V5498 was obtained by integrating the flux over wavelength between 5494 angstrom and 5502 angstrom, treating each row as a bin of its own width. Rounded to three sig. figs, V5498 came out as 53.0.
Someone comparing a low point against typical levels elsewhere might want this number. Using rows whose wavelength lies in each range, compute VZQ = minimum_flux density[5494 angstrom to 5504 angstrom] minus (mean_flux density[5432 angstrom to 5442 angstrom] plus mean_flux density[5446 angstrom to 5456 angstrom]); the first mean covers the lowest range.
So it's -6.5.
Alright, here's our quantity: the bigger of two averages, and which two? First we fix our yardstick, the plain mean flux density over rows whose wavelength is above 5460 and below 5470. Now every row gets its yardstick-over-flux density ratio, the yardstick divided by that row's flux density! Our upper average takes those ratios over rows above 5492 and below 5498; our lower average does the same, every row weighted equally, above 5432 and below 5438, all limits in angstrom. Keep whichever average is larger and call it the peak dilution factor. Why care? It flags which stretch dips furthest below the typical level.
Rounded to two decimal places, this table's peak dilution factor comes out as 1.08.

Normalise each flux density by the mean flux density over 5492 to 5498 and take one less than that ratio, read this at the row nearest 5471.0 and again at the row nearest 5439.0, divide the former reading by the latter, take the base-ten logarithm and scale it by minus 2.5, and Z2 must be -1.6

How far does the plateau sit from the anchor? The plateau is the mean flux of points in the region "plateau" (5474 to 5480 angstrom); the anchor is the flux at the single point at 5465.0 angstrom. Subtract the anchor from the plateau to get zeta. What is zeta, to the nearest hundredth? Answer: -0.56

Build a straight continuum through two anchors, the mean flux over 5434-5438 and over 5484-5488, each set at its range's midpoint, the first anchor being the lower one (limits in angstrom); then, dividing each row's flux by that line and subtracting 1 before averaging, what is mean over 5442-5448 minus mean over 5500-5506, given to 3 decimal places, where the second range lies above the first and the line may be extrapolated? 0.030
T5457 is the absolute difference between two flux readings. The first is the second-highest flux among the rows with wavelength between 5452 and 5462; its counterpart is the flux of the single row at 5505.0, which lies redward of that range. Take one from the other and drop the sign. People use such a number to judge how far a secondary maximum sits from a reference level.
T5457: 0.15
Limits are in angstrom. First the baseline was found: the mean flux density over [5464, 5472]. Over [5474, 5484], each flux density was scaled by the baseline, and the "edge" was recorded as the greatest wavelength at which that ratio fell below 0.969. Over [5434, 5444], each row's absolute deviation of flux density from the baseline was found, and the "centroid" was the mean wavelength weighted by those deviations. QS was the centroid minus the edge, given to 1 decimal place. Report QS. -41.4 angstrom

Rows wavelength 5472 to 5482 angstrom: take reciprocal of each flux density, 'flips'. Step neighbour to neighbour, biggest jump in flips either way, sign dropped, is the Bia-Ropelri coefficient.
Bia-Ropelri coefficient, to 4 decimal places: 0.0018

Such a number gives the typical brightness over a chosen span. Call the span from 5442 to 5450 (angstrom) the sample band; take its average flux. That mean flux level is 6.55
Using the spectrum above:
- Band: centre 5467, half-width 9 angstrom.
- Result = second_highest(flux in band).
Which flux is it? 7.047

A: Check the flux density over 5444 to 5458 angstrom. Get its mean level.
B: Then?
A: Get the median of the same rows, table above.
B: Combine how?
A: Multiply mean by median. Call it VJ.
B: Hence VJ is 42.8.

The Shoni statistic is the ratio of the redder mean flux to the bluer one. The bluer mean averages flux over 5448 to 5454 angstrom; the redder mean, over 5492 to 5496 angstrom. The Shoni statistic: 1.03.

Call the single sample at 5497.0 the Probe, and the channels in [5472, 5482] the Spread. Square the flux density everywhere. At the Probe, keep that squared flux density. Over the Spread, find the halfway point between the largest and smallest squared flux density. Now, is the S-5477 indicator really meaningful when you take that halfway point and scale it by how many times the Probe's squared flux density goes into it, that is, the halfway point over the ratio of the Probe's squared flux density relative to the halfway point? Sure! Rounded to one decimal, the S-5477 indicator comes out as 42.6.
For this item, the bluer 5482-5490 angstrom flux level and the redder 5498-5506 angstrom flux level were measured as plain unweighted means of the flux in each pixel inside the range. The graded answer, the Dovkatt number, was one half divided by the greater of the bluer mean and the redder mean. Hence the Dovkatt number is 0.0744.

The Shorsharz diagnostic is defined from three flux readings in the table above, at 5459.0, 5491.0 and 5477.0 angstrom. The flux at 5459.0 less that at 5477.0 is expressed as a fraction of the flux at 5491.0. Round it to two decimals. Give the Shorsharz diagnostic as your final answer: 0.04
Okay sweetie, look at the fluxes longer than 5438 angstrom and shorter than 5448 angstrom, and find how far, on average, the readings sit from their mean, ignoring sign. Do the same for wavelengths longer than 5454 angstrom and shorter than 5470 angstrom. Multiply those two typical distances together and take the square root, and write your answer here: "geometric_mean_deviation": 0.12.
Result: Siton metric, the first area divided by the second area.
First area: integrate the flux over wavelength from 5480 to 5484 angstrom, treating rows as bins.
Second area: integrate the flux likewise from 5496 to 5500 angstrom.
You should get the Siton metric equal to 1.011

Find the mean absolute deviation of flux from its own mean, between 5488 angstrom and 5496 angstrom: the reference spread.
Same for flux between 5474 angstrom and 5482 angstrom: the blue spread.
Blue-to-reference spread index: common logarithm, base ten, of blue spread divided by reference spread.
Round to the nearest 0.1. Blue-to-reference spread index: 0.0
